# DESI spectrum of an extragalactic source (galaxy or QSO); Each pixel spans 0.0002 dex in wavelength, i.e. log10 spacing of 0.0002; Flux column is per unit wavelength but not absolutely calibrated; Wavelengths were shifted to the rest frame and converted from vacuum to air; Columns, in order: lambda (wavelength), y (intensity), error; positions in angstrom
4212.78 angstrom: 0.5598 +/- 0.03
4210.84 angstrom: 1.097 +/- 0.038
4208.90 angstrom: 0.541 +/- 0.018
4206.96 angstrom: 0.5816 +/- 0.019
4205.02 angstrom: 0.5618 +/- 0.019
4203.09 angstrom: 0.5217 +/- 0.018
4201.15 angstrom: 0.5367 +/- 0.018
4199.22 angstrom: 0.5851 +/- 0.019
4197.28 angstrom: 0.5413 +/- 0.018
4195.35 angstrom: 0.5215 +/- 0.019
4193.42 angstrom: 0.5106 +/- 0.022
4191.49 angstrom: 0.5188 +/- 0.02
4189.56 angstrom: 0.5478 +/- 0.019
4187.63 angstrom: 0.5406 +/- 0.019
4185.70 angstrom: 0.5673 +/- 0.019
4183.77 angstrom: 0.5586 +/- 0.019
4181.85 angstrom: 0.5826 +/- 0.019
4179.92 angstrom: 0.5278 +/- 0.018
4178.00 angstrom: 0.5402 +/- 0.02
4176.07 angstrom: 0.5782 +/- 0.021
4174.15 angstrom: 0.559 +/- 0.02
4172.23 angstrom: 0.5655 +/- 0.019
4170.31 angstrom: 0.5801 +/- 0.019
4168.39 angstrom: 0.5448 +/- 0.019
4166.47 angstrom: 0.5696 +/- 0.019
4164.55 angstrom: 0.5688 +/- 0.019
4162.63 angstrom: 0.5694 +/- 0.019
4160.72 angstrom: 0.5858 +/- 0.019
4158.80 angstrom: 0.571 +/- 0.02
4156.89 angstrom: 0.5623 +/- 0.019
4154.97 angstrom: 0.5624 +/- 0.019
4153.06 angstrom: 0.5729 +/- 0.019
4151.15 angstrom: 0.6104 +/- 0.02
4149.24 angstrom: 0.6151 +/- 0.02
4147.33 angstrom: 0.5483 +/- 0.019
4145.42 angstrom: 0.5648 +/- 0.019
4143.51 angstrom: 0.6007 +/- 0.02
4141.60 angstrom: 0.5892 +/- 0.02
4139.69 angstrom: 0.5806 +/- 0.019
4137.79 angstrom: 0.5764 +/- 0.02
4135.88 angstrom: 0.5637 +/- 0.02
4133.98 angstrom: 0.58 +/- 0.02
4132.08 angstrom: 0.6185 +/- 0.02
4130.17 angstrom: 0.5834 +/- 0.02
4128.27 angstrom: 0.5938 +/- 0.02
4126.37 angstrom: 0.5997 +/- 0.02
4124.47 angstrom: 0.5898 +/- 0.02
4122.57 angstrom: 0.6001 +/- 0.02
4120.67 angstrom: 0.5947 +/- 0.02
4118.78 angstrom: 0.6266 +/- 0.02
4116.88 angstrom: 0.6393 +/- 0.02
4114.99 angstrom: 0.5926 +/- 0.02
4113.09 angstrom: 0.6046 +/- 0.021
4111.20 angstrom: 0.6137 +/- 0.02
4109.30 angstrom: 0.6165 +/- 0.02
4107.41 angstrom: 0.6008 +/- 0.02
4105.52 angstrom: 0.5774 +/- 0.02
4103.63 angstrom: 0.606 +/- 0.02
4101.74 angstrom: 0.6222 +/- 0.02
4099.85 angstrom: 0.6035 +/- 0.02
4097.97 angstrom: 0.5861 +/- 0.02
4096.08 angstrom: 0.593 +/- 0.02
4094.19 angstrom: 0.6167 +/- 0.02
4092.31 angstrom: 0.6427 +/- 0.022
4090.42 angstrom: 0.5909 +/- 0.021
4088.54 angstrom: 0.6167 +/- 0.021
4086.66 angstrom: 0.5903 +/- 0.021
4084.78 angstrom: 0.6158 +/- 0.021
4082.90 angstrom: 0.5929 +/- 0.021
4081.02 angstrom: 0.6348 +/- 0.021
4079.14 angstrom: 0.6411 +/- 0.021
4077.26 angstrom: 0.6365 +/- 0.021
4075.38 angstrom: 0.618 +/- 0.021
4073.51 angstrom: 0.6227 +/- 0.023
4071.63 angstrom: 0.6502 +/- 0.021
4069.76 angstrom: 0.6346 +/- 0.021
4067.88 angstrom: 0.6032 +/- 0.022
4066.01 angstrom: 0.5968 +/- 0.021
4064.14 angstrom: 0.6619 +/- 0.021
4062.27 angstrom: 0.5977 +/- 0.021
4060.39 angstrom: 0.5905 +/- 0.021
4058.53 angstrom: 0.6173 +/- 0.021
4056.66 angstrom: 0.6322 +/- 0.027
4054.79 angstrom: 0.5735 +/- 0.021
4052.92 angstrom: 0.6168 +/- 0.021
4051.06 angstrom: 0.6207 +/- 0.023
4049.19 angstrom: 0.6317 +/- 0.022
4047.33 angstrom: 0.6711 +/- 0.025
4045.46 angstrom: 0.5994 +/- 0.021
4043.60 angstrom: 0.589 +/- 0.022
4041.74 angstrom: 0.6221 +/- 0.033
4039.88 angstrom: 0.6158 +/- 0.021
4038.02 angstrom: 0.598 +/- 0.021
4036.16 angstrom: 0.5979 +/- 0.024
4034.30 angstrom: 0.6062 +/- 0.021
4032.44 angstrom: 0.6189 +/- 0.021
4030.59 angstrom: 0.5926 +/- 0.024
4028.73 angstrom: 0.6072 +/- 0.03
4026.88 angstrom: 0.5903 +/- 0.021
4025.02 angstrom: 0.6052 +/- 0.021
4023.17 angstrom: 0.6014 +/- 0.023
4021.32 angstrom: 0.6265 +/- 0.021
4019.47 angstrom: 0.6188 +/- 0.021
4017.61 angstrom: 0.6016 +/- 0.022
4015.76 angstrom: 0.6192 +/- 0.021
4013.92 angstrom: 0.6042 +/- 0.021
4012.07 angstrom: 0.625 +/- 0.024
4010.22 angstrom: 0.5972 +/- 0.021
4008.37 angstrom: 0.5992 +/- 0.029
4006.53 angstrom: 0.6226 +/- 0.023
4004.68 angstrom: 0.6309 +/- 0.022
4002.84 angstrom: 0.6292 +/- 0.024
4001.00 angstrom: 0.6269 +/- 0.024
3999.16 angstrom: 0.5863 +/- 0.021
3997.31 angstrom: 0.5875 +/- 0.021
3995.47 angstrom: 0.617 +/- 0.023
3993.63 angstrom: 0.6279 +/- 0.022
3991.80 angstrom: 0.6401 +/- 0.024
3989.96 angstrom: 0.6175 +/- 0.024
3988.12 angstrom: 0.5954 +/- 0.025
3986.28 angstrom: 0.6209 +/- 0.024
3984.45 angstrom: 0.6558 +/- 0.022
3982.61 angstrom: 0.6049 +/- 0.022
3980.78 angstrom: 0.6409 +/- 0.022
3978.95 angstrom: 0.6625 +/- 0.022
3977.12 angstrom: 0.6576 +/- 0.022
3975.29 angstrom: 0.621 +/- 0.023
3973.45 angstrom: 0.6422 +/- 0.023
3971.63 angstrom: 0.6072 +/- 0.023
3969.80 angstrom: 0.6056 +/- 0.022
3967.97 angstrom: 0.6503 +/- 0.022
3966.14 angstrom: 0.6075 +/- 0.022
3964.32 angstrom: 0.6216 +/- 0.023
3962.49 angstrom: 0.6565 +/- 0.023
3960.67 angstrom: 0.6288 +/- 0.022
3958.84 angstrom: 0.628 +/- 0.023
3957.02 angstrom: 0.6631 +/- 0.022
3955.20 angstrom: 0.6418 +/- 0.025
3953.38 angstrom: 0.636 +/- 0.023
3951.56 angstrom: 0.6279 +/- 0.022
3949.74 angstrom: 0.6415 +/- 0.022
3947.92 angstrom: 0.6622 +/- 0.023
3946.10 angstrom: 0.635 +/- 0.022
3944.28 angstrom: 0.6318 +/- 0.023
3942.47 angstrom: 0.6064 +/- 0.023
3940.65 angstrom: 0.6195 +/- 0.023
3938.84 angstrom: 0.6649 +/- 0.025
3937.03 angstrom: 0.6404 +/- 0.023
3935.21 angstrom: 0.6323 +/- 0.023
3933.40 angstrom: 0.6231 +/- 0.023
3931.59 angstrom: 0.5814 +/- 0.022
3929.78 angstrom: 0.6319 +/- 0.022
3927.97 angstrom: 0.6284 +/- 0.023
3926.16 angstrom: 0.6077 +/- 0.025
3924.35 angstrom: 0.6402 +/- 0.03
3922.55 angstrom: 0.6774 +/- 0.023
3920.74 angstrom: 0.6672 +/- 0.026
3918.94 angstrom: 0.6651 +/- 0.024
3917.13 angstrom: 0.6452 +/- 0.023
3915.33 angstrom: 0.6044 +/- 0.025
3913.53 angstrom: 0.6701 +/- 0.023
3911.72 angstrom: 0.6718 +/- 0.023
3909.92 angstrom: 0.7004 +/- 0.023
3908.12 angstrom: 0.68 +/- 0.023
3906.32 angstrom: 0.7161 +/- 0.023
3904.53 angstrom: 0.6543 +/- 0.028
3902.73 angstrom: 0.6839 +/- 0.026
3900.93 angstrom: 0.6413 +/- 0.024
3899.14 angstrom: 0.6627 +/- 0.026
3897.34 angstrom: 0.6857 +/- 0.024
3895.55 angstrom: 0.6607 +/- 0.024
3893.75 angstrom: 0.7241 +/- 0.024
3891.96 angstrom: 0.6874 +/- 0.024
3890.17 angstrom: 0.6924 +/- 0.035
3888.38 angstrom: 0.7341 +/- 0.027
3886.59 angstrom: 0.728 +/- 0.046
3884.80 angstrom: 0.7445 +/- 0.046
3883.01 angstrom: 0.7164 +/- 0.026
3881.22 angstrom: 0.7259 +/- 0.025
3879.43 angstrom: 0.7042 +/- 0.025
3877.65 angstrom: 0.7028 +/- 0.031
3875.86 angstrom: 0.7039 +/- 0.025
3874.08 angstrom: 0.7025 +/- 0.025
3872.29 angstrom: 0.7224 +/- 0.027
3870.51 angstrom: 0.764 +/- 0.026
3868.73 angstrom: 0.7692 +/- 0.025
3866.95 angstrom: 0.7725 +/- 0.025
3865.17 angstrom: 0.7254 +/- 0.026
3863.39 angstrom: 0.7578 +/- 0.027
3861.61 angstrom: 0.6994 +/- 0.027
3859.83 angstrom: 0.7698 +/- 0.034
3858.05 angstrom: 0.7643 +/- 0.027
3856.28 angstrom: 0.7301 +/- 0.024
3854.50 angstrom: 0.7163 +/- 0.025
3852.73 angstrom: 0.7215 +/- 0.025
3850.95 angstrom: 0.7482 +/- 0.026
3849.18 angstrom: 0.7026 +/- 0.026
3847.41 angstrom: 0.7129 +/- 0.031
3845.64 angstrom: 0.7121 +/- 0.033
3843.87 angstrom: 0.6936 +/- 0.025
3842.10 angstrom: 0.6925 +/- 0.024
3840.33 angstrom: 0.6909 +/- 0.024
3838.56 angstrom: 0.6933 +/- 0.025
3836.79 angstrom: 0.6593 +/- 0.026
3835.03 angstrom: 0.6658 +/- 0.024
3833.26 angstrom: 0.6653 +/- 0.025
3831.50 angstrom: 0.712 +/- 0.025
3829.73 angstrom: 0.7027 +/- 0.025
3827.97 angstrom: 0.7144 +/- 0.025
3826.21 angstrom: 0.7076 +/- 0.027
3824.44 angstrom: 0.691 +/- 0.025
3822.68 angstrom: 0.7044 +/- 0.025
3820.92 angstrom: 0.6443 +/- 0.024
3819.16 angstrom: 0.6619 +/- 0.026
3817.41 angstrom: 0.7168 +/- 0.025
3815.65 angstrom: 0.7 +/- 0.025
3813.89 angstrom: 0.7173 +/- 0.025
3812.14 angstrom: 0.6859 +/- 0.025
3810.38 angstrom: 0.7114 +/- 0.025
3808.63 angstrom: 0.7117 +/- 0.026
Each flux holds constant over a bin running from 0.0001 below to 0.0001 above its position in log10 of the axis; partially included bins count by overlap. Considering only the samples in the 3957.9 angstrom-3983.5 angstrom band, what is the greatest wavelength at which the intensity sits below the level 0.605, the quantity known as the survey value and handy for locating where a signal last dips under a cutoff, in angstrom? 3982.61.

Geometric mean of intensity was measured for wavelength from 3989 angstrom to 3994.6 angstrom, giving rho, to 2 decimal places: 0.63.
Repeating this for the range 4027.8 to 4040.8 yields 0.61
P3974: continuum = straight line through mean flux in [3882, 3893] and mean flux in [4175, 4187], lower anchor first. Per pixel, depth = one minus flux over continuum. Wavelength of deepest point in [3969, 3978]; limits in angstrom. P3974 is 3969.80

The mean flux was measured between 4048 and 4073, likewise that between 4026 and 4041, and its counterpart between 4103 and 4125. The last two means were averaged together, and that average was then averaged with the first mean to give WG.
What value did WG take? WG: 0.611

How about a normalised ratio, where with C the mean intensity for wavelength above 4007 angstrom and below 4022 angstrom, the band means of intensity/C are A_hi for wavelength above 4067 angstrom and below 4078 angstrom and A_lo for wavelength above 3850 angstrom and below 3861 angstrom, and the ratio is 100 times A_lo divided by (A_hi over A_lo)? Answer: 143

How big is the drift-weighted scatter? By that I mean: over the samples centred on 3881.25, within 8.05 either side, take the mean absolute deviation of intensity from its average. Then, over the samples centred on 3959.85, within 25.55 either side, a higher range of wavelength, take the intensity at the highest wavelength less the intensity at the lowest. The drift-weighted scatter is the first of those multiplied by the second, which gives 0.0003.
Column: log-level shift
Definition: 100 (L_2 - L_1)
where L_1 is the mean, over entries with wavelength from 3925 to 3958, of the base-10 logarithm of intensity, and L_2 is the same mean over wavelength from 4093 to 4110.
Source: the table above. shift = -2.1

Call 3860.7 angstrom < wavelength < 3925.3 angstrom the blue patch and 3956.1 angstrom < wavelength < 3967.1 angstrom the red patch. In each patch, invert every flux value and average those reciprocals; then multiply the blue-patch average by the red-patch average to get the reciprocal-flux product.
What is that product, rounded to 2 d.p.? 2.27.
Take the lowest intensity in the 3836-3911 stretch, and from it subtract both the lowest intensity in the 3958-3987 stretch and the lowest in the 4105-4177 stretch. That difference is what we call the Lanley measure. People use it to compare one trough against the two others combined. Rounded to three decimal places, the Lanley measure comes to -0.508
